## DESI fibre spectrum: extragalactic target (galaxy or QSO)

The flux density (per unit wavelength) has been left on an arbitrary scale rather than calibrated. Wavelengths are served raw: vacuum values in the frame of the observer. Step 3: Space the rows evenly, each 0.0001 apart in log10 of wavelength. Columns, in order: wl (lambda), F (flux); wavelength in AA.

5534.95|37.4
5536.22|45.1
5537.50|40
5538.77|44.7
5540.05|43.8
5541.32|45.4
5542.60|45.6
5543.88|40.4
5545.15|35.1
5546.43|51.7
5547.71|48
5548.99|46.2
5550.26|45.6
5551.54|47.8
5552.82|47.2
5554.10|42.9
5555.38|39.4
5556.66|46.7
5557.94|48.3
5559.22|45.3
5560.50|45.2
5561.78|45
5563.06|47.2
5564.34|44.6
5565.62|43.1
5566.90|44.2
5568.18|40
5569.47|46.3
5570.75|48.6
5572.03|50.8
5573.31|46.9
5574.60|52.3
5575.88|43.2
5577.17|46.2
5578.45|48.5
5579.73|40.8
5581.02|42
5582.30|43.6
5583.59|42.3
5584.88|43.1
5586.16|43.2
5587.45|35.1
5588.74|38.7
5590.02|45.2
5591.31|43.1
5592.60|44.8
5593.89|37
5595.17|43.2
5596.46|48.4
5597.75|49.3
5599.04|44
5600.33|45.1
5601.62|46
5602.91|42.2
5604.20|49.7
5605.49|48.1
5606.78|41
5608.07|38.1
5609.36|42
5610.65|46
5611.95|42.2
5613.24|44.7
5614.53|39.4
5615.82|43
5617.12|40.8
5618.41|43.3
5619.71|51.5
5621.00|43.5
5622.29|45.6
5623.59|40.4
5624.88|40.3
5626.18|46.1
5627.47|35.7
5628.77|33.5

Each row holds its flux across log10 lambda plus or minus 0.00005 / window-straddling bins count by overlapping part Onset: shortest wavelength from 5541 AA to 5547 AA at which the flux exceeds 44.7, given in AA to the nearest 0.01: 5541.32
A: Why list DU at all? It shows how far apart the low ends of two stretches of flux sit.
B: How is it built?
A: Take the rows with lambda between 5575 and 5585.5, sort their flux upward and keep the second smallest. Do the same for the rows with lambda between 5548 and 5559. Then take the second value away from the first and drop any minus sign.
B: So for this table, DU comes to 0.90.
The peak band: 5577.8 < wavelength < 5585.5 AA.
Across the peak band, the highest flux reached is 48.5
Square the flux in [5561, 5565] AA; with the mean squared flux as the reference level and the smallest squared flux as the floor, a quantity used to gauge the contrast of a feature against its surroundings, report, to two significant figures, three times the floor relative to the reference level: 2.9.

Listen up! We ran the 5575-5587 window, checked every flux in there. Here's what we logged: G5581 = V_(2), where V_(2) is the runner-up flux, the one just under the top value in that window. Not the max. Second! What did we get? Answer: 46.2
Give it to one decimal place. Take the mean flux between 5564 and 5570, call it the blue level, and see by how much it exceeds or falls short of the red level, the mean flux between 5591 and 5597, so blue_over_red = 0.3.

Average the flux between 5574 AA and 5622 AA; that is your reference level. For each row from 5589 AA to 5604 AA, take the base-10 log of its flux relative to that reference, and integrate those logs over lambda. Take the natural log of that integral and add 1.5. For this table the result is -1.2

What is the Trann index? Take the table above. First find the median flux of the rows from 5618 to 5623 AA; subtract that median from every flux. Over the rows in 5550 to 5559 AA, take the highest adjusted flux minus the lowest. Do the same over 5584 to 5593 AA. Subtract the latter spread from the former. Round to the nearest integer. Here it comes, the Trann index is -1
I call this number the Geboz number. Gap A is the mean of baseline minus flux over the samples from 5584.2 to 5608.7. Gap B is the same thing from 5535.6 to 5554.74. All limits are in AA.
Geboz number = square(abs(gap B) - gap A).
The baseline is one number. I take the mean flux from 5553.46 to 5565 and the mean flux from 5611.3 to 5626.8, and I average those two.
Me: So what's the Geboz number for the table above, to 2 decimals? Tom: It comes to 0.08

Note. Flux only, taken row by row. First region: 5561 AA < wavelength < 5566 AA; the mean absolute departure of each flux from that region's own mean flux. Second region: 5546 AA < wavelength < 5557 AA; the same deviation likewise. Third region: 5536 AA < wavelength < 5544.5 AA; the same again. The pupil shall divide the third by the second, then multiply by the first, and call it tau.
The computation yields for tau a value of 0.92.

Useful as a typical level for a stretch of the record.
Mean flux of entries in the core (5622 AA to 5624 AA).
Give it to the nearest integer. 43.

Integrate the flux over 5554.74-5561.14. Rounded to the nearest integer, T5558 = 288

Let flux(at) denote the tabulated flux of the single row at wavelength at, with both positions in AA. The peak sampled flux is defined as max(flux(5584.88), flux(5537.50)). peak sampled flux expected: 43.1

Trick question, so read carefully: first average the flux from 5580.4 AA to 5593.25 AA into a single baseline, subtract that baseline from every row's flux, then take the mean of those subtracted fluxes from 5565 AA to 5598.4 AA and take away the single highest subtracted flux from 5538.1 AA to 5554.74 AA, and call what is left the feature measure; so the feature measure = -7.5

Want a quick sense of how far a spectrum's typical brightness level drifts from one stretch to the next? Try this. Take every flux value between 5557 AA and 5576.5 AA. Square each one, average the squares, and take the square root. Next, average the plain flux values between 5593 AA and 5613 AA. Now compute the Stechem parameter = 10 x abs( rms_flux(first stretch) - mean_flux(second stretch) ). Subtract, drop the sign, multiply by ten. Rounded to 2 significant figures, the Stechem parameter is 20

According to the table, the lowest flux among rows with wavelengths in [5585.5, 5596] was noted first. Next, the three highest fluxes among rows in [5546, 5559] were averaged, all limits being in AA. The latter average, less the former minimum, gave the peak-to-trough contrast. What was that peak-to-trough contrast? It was 14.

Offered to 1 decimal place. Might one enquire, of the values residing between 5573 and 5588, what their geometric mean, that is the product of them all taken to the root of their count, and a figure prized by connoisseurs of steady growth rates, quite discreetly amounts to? 43.7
